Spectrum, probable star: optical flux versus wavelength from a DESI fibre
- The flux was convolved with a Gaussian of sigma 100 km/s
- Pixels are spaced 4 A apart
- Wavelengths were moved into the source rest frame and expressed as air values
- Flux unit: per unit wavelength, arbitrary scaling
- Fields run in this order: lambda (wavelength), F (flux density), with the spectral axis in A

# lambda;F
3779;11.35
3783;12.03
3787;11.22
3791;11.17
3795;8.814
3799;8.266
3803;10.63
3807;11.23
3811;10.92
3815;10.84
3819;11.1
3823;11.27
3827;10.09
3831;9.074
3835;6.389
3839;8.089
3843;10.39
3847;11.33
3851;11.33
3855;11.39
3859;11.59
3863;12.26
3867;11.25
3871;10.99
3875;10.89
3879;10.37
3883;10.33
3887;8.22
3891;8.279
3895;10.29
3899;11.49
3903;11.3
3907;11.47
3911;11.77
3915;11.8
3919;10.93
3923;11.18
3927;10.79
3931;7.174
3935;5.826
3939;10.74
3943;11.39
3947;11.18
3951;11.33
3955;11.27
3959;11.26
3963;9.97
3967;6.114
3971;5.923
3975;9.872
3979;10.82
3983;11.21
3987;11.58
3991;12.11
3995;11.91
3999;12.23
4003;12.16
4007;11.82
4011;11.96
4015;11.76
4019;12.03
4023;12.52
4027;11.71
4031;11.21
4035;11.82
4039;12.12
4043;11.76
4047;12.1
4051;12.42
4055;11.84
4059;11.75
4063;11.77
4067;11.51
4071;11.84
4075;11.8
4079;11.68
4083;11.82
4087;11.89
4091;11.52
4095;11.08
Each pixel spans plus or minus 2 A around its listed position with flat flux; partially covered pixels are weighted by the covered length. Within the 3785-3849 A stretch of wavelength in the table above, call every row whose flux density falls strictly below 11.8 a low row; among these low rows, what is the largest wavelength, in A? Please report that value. 3847 A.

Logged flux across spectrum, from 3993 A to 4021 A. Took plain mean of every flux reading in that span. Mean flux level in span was 12.0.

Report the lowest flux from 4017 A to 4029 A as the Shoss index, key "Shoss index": 11.71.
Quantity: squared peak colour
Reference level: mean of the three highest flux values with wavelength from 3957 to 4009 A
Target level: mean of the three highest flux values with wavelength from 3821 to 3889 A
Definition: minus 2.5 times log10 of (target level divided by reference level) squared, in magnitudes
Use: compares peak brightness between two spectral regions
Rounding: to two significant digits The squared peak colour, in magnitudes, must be 0.076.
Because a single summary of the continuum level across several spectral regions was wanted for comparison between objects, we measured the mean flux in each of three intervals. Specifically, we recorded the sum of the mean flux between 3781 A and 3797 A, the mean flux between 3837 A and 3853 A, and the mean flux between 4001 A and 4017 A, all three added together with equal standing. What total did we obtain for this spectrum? 33.0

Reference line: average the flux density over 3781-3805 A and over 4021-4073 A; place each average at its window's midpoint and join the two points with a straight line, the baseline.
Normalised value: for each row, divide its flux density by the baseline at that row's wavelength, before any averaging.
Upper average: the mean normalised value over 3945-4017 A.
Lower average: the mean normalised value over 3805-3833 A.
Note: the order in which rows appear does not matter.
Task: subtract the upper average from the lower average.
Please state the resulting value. 0.07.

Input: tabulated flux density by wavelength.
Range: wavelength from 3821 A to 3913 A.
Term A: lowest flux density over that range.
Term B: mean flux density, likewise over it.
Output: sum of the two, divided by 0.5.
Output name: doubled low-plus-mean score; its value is 33.6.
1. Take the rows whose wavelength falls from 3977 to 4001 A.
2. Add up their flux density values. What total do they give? 69.9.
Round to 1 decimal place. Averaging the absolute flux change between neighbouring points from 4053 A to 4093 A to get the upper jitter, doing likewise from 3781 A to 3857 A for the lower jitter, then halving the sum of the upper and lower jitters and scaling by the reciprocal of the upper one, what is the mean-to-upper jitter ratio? 3.5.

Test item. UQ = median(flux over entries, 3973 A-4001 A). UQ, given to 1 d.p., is 11.6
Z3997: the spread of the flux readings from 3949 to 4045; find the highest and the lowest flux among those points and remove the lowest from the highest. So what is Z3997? 6.6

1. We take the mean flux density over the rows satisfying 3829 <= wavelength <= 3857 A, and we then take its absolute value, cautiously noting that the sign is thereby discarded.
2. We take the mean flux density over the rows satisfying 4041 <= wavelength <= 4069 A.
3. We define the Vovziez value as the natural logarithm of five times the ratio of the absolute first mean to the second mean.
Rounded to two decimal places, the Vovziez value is 1.41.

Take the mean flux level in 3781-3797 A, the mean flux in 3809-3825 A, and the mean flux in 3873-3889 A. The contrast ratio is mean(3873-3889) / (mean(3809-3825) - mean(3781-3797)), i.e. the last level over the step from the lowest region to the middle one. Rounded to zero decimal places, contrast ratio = 44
